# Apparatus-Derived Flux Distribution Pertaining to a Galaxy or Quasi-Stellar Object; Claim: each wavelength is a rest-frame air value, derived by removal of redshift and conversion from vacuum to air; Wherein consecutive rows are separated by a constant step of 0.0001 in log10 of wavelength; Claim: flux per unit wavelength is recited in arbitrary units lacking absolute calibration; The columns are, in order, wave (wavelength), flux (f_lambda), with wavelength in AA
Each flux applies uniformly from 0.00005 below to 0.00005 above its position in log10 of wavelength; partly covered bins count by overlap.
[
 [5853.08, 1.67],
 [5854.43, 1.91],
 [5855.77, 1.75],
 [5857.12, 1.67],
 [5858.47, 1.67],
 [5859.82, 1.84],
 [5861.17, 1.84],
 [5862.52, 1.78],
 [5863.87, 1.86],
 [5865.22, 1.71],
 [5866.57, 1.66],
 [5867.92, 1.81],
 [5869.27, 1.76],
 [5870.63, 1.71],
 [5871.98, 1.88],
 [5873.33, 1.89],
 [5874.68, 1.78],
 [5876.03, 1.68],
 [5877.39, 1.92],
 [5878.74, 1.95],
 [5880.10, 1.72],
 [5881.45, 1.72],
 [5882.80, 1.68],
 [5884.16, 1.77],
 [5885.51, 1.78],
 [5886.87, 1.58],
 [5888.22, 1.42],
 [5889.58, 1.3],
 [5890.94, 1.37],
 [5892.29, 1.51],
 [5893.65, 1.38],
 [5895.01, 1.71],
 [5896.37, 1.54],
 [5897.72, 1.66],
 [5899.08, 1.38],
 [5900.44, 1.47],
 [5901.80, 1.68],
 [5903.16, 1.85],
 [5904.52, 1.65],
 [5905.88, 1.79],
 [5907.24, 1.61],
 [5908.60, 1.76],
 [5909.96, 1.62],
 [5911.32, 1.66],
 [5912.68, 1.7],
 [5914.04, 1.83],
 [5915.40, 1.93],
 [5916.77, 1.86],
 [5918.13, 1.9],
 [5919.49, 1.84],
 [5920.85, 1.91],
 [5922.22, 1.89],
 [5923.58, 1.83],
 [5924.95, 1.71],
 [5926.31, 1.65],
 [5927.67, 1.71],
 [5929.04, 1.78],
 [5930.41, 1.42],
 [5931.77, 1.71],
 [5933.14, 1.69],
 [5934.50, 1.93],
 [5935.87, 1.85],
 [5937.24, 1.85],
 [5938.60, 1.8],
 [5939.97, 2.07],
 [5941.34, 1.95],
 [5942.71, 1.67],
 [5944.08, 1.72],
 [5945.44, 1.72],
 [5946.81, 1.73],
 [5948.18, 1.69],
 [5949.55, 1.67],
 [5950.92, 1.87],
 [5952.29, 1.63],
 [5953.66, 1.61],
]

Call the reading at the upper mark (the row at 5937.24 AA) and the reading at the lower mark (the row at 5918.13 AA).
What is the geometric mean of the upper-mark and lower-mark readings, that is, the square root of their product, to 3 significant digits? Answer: 1.87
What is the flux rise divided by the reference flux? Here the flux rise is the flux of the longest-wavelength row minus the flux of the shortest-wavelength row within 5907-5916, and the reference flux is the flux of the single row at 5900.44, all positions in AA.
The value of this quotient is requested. 0.22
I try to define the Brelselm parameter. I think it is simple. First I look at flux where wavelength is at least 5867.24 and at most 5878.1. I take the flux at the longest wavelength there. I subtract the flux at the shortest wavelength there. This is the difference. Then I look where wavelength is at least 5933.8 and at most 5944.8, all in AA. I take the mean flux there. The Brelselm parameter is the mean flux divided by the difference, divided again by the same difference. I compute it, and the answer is 153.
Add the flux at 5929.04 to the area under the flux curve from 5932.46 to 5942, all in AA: 19.7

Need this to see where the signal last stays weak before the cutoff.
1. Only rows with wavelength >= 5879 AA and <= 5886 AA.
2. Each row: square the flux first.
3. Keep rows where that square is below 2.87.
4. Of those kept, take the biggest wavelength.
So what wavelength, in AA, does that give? 5882.80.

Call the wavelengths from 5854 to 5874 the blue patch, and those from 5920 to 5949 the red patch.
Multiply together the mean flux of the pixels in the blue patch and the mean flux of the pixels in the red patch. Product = 3.16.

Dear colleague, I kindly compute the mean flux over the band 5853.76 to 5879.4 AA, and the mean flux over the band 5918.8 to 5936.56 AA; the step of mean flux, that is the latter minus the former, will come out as -0.03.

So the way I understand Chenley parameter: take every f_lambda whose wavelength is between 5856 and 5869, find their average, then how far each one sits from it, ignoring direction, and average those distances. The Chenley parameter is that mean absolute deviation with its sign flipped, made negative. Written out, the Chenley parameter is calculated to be -0.07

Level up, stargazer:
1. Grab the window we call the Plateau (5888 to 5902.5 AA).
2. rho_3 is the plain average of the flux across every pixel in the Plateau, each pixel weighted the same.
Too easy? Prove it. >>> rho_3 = 1.49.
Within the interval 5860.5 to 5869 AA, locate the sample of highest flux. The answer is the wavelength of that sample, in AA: 5863.87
